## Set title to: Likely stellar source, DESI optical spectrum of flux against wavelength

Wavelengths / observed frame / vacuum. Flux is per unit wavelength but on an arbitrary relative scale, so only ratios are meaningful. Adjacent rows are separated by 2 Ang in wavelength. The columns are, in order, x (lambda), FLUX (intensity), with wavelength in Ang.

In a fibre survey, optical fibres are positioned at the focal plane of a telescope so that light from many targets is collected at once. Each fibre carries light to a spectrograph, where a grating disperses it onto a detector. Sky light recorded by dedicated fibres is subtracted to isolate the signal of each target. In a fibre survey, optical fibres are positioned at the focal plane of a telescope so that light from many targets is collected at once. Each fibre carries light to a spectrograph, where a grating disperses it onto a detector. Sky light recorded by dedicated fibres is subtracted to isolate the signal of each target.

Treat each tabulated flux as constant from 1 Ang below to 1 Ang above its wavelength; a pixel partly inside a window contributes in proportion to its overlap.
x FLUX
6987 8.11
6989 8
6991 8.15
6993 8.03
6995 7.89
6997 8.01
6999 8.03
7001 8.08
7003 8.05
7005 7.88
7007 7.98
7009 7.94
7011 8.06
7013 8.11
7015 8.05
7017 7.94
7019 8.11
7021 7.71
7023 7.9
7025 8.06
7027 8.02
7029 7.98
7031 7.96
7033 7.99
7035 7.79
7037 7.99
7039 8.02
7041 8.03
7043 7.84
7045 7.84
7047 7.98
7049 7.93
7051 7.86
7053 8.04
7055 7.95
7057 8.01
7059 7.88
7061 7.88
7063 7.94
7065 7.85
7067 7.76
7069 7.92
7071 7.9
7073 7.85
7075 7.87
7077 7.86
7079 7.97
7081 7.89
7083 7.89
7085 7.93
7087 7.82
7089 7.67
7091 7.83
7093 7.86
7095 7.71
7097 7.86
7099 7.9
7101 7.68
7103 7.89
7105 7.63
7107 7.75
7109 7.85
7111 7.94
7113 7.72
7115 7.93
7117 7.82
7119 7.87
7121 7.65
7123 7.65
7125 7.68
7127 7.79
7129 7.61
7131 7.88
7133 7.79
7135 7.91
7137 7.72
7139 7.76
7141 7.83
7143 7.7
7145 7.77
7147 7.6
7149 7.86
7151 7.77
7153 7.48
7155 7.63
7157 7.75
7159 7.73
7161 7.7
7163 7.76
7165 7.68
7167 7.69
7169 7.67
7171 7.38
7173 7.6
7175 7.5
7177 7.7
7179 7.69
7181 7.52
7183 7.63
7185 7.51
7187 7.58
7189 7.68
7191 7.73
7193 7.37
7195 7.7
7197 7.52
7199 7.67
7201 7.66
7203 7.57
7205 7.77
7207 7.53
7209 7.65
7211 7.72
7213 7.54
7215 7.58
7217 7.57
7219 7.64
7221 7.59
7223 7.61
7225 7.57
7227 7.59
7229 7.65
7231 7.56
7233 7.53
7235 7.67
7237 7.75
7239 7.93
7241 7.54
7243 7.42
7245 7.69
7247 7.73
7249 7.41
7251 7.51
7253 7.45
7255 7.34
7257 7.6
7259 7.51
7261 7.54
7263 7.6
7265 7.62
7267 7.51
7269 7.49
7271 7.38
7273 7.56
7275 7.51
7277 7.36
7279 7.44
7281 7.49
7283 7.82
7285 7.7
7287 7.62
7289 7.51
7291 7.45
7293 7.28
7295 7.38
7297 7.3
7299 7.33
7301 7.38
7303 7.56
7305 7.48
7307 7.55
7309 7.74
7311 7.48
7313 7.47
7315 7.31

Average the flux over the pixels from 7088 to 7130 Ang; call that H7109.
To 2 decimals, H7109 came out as 7.78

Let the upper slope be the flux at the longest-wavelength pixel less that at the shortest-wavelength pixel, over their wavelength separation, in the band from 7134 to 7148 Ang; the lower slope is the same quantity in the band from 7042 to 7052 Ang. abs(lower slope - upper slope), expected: 0.028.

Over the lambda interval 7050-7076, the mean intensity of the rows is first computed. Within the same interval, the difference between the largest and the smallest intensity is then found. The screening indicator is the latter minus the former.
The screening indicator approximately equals -7.62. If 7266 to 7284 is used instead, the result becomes -7.05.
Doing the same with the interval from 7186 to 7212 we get -7.23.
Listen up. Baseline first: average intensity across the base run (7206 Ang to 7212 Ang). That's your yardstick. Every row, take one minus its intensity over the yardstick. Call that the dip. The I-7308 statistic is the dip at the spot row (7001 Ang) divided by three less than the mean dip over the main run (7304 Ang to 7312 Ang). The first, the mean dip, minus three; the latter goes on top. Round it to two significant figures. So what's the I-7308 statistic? 0.020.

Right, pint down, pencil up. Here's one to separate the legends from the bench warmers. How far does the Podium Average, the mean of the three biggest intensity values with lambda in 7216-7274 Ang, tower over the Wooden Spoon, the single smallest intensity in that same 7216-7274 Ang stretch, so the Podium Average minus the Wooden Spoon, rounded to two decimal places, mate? 0.46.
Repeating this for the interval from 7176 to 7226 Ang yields 0.37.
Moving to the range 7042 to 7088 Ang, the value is 0.25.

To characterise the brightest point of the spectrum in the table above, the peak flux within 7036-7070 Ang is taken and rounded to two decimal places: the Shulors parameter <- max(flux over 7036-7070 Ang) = 8.04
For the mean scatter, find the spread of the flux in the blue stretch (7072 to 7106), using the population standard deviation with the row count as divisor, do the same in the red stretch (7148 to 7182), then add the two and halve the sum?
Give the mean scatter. 0.107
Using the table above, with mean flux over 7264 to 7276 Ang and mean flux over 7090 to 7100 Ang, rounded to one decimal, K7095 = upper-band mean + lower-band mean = 15.3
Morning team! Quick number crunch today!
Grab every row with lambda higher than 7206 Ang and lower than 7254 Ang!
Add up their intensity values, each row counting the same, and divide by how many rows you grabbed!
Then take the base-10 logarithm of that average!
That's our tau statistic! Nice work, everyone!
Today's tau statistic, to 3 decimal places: 0.881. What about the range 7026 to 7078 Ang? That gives 0.899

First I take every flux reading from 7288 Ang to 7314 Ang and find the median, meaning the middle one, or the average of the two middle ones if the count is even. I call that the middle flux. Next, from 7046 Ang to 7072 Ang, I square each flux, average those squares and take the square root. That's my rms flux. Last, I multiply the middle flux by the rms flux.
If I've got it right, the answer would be 59.1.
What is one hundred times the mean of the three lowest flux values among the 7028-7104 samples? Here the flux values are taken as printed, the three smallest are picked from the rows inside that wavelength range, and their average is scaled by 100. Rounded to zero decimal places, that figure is 769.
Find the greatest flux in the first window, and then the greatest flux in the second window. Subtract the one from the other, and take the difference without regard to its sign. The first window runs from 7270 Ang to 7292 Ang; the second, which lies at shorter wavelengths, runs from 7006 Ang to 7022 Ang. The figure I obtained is 0.29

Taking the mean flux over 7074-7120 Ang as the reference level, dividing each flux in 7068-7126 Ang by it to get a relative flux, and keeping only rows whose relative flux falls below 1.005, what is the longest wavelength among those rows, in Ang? 7125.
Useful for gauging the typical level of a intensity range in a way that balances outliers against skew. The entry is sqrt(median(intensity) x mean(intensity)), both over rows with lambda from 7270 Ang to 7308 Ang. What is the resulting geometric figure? 7.48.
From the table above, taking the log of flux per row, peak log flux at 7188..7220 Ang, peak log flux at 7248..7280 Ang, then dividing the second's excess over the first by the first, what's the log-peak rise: -0.0095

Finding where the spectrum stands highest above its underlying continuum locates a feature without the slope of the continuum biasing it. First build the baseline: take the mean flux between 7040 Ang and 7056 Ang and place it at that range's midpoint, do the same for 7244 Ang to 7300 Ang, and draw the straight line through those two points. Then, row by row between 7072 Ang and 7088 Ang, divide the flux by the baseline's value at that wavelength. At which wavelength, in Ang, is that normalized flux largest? 7079 Ang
